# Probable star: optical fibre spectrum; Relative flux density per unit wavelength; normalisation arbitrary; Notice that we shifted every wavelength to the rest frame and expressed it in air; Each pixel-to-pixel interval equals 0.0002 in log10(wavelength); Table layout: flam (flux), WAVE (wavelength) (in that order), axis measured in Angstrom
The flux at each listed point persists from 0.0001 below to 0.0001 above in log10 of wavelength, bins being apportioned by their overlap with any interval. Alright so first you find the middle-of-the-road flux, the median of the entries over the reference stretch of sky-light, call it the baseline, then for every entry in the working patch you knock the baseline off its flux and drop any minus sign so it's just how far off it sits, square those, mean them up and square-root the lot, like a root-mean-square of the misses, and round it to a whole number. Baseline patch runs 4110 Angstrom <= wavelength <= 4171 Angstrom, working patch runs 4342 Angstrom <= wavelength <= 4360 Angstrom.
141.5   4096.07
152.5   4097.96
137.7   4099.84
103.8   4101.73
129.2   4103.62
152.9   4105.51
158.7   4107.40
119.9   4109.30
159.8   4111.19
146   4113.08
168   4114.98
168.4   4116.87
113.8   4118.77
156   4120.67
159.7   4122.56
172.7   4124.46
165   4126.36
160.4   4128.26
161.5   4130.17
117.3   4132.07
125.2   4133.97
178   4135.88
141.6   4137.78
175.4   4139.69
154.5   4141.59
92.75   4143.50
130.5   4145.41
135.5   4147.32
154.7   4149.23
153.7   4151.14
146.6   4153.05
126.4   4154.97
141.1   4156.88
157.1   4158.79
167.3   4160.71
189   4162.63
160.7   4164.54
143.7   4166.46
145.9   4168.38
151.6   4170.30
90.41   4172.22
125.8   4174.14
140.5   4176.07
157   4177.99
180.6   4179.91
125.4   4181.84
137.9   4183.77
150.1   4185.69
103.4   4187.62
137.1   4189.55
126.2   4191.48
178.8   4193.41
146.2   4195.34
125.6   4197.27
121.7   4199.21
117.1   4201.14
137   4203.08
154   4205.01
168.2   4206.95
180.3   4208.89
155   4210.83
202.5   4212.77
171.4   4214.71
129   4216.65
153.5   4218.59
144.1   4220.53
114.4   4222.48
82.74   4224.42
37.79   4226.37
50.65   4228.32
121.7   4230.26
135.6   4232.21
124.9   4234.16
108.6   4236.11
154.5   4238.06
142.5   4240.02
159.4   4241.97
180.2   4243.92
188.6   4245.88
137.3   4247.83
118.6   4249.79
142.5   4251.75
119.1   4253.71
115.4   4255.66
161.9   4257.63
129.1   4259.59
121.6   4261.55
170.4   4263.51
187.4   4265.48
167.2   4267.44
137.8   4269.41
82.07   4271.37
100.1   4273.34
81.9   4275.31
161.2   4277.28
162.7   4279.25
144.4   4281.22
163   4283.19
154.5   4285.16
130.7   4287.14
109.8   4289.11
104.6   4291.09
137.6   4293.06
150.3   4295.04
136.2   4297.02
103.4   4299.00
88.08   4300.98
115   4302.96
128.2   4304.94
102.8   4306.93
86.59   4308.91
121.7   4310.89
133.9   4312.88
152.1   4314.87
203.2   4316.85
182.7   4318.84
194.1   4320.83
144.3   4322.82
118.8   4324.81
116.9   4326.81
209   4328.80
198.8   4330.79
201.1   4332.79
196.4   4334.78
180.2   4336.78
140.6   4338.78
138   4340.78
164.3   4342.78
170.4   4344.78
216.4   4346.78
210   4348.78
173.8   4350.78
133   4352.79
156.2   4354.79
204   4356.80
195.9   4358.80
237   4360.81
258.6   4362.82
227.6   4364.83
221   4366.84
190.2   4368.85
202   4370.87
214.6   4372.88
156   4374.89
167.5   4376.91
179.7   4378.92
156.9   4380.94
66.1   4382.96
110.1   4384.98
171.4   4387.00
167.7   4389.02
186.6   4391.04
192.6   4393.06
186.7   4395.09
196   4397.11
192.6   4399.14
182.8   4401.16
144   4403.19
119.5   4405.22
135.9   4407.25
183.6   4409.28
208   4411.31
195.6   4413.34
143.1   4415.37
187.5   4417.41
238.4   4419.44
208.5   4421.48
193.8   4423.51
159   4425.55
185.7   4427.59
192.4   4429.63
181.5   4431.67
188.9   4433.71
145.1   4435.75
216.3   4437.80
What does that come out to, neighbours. 37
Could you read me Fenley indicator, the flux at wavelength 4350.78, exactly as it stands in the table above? 173.8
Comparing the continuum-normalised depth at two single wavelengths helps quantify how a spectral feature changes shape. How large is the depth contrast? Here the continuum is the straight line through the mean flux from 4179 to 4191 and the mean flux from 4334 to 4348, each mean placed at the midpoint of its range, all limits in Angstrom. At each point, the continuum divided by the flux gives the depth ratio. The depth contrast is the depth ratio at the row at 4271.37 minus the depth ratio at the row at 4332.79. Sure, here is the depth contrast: 1.07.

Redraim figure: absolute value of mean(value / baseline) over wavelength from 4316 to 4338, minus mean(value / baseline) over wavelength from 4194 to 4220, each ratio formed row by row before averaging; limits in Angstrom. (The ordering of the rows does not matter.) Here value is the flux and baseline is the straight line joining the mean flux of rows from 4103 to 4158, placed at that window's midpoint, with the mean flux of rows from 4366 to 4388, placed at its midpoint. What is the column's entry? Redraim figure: 0.10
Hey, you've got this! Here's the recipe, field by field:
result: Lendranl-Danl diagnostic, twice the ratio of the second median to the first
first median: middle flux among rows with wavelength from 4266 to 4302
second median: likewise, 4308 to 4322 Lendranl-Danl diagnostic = 2.2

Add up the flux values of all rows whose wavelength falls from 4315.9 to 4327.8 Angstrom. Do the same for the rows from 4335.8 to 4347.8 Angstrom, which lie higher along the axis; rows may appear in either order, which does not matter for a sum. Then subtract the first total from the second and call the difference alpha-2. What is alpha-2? 50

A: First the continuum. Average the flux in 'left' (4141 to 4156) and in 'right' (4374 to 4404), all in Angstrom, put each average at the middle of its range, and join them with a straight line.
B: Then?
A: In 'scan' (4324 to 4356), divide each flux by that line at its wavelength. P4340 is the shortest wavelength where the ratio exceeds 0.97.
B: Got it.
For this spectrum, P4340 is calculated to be 4328.80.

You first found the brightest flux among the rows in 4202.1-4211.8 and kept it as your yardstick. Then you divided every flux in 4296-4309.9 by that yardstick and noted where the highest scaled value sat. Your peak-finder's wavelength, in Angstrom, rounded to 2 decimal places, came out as 4297.02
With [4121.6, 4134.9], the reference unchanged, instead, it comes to 4124.46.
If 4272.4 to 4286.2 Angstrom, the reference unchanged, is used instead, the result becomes 4283.19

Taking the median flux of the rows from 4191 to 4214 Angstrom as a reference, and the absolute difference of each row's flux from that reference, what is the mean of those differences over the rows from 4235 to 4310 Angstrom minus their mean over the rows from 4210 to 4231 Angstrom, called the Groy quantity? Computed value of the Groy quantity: -14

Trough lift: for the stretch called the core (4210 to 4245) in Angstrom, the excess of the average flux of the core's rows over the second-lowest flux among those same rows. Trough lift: 81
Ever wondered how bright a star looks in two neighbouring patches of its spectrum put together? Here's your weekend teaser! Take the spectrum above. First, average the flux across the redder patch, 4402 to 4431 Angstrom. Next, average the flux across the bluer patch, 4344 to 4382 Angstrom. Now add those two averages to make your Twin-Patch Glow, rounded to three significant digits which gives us 371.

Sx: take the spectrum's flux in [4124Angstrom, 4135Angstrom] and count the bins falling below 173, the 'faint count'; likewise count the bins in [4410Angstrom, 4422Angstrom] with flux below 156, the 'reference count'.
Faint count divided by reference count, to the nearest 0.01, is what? 6.00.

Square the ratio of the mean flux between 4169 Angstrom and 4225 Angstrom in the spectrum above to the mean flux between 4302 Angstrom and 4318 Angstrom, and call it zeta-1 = 1.18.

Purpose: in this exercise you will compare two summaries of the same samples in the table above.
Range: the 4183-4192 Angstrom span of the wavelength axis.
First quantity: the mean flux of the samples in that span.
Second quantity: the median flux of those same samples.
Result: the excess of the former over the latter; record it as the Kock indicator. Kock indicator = -6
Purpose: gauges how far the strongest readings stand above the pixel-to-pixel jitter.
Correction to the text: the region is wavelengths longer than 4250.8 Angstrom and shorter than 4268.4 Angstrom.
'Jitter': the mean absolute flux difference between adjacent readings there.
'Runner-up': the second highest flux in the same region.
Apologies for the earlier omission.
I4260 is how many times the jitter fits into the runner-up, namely 7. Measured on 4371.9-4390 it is 5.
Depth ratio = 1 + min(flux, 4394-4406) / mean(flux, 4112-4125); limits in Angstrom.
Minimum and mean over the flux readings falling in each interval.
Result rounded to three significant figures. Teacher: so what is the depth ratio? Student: 1.77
